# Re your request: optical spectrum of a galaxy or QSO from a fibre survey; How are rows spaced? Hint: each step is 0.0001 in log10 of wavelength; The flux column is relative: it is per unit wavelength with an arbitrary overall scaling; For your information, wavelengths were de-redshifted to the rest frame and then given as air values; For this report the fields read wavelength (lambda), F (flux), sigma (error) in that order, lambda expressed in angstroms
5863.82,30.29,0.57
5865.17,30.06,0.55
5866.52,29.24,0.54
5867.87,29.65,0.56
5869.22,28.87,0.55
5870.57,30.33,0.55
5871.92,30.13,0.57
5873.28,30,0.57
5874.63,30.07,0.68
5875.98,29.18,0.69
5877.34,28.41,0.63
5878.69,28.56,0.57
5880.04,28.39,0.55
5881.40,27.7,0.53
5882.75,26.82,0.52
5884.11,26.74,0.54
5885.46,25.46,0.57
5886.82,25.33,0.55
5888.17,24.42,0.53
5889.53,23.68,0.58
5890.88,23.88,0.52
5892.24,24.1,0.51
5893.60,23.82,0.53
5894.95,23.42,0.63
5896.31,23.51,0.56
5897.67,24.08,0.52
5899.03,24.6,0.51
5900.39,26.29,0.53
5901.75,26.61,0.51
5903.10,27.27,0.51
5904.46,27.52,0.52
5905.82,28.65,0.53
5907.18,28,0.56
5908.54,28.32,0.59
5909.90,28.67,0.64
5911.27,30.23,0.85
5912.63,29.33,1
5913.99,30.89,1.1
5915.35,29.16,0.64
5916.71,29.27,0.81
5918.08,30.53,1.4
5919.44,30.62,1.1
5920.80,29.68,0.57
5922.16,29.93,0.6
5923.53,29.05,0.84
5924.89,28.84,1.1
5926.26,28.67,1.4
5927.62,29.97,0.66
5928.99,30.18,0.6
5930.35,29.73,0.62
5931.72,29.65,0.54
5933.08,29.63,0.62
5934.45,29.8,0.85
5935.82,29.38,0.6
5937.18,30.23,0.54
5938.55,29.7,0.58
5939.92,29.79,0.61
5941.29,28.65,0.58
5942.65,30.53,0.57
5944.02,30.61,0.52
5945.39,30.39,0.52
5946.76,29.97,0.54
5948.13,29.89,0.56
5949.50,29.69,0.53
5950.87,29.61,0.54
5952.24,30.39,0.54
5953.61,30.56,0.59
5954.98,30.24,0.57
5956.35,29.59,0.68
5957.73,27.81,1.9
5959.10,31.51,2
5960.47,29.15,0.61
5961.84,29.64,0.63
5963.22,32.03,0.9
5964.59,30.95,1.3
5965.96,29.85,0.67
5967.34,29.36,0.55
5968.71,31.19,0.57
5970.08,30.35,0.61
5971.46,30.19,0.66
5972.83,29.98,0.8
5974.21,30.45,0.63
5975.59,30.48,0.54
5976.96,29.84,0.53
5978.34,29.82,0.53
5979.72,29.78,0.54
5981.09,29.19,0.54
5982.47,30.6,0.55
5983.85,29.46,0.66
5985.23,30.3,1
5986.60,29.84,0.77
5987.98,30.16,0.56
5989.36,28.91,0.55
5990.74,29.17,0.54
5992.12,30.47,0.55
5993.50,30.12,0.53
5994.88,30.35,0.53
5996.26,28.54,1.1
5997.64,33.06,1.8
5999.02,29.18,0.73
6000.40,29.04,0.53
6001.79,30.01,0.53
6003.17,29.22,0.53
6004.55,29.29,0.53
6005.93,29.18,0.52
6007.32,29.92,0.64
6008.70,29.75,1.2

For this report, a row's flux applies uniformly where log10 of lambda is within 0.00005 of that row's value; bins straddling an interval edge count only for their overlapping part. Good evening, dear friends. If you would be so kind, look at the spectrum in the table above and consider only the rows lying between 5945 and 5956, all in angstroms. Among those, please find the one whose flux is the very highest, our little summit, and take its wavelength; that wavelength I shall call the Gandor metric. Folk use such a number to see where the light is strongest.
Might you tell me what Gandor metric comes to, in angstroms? 5953.61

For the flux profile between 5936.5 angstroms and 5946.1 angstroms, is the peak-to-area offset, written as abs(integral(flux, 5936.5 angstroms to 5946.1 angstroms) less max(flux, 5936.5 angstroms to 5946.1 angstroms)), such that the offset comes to 257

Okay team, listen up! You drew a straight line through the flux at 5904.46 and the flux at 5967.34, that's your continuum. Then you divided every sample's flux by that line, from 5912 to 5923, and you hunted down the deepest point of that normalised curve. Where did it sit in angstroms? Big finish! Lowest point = 5915.35 angstroms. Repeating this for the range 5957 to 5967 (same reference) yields 5957.73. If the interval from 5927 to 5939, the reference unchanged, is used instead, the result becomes 5935.82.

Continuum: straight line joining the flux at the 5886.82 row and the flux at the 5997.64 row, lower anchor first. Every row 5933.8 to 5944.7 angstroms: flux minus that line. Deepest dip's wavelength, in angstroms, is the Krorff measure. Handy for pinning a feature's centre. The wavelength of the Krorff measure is 5941.29 angstroms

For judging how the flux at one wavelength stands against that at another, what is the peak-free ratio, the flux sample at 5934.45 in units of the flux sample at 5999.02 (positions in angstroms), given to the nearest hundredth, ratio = 1.02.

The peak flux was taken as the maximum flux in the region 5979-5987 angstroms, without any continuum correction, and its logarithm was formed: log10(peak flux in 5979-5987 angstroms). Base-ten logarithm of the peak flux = 1.49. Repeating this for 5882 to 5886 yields 1.43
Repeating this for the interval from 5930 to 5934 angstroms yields 1.47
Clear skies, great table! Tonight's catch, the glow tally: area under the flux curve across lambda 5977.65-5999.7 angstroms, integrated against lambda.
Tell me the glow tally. 660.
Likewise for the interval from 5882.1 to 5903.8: 543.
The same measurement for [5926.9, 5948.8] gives 654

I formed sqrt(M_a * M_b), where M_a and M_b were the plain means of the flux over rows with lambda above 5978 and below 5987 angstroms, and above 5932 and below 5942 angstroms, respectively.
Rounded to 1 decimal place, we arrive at 29.7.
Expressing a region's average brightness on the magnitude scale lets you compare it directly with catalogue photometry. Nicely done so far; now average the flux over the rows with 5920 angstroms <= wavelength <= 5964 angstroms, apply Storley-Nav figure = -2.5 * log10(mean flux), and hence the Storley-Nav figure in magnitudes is -3.69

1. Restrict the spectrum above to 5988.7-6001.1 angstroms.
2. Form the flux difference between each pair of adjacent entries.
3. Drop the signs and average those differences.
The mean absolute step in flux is 1.56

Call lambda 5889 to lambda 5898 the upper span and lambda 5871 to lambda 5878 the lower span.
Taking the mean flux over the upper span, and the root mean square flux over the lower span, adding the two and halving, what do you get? 26.7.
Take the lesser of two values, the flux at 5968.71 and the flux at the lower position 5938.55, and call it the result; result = 29.70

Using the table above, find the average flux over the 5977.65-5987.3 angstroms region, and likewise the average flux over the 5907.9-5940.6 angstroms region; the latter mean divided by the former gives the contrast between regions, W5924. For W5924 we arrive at 0.99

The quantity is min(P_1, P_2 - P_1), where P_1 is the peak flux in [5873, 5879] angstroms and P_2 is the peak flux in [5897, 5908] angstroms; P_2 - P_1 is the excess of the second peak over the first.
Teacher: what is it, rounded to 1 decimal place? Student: -1.4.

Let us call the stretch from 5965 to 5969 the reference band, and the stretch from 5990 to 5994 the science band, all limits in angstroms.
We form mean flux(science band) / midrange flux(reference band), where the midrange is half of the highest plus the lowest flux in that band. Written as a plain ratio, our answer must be 0.99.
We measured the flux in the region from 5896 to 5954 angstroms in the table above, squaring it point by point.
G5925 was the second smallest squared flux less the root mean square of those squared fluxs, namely -271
